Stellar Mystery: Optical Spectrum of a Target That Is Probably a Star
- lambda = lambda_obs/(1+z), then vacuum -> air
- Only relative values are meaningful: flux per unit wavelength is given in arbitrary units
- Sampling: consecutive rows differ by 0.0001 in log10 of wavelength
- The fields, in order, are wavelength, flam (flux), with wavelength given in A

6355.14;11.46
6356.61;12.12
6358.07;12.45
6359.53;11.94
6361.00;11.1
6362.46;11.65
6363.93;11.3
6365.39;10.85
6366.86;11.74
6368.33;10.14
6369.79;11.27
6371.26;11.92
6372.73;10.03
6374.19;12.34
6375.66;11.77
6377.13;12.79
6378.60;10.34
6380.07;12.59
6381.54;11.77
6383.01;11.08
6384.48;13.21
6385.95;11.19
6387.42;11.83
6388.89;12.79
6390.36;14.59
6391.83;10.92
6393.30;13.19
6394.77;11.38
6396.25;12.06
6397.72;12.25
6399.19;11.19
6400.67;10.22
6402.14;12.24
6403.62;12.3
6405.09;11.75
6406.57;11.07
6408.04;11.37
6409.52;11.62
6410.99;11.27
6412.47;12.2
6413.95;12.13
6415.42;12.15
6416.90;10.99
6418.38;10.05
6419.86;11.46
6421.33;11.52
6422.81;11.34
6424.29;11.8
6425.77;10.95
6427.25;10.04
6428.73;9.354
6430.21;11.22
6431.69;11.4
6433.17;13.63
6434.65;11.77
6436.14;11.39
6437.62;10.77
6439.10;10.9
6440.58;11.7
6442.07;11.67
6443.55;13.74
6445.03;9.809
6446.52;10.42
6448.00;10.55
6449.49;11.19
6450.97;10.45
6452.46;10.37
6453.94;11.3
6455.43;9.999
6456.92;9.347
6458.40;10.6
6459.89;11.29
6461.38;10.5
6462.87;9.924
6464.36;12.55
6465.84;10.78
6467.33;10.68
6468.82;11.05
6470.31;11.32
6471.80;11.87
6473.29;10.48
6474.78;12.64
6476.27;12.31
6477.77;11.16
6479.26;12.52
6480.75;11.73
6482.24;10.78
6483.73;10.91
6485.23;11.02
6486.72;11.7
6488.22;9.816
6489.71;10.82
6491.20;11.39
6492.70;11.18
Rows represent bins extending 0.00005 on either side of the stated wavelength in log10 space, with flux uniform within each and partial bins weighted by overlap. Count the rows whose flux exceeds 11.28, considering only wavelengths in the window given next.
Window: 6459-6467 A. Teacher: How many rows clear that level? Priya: 2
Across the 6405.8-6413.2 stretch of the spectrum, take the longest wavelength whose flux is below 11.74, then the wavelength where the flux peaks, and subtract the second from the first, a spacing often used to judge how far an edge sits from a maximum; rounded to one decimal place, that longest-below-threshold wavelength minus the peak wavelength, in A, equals -1.5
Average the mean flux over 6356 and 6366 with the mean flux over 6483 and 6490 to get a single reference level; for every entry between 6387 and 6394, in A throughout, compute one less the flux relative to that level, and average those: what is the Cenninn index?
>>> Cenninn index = -0.13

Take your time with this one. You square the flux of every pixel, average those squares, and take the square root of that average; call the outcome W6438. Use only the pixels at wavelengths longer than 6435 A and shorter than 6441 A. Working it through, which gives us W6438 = 11.2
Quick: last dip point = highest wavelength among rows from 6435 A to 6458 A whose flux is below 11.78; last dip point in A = 6456.92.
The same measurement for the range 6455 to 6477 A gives 6473.29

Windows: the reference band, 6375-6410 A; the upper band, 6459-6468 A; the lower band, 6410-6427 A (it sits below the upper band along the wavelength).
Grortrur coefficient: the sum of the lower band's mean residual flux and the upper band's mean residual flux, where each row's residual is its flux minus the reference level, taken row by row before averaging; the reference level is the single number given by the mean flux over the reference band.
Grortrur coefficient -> -1.4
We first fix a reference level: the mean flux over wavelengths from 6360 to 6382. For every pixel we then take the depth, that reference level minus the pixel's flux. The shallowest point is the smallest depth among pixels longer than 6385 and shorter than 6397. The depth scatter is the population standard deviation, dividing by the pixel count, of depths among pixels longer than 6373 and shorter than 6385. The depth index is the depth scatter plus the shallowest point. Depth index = -2.3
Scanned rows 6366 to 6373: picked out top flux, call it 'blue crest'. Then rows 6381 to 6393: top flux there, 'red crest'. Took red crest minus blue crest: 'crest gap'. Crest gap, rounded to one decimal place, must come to 2.7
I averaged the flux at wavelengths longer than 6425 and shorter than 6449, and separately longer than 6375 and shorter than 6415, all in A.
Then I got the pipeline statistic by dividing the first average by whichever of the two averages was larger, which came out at 0.942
